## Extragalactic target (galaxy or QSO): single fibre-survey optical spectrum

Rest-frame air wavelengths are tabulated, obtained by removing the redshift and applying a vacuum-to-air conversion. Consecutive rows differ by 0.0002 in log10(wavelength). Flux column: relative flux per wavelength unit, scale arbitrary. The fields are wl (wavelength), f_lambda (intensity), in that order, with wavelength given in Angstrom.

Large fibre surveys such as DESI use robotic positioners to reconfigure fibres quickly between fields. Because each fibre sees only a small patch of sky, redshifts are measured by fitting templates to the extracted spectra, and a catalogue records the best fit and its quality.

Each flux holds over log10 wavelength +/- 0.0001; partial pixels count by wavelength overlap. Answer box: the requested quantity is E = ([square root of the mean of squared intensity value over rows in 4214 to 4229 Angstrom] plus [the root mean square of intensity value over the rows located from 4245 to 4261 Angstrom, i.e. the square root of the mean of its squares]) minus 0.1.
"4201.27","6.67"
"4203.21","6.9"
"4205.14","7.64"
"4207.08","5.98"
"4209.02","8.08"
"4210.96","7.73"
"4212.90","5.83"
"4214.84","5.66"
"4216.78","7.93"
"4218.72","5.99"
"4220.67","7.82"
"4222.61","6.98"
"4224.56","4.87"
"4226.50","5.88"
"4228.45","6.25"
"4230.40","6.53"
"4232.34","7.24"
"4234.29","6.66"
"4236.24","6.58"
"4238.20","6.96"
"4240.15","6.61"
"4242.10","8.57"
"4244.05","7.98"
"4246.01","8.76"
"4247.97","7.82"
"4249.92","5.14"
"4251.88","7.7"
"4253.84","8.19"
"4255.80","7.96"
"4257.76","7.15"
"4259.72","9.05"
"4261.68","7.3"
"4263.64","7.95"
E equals 14.2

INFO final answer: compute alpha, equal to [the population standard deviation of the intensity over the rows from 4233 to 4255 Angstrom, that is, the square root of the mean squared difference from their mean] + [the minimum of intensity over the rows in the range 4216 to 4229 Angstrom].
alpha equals 5.90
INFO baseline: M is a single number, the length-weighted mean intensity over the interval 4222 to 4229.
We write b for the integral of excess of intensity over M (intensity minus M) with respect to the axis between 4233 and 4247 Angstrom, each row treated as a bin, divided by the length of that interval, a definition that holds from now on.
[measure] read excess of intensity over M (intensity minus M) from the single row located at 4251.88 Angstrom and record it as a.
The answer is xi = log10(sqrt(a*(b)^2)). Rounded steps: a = 1.77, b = 1.5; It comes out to 0.30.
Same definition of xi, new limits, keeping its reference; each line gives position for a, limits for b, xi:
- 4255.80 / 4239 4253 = 0.35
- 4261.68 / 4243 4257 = 0.30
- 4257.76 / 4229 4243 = 0.07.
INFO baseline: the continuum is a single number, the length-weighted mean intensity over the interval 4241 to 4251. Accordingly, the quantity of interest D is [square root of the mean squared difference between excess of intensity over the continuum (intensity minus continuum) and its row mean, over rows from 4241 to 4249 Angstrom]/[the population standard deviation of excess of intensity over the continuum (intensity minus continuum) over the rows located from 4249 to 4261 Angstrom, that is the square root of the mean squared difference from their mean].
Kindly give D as 0.32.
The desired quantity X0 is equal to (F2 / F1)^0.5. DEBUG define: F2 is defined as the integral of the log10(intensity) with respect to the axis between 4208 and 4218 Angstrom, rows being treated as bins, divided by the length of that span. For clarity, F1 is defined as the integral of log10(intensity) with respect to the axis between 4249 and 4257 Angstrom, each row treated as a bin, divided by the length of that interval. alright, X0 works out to 0.99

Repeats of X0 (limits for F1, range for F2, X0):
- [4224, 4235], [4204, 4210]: 1.04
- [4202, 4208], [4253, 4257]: 1.04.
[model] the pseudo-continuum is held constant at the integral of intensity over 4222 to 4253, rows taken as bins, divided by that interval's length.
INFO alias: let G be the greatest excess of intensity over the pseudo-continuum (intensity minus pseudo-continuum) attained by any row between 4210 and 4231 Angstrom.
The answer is 1.0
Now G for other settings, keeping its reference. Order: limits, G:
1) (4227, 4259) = 1.8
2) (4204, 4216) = 1.2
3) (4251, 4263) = 2.1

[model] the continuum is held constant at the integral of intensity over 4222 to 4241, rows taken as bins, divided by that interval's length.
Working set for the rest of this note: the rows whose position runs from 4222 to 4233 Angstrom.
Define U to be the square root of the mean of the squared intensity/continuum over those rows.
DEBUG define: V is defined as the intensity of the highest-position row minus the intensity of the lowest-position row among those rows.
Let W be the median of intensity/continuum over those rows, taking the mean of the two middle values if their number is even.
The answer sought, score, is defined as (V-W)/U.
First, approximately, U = 0.98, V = 0.26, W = 0.99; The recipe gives -0.7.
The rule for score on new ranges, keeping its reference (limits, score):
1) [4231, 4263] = -0.9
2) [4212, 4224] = 0.1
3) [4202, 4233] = -0.7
